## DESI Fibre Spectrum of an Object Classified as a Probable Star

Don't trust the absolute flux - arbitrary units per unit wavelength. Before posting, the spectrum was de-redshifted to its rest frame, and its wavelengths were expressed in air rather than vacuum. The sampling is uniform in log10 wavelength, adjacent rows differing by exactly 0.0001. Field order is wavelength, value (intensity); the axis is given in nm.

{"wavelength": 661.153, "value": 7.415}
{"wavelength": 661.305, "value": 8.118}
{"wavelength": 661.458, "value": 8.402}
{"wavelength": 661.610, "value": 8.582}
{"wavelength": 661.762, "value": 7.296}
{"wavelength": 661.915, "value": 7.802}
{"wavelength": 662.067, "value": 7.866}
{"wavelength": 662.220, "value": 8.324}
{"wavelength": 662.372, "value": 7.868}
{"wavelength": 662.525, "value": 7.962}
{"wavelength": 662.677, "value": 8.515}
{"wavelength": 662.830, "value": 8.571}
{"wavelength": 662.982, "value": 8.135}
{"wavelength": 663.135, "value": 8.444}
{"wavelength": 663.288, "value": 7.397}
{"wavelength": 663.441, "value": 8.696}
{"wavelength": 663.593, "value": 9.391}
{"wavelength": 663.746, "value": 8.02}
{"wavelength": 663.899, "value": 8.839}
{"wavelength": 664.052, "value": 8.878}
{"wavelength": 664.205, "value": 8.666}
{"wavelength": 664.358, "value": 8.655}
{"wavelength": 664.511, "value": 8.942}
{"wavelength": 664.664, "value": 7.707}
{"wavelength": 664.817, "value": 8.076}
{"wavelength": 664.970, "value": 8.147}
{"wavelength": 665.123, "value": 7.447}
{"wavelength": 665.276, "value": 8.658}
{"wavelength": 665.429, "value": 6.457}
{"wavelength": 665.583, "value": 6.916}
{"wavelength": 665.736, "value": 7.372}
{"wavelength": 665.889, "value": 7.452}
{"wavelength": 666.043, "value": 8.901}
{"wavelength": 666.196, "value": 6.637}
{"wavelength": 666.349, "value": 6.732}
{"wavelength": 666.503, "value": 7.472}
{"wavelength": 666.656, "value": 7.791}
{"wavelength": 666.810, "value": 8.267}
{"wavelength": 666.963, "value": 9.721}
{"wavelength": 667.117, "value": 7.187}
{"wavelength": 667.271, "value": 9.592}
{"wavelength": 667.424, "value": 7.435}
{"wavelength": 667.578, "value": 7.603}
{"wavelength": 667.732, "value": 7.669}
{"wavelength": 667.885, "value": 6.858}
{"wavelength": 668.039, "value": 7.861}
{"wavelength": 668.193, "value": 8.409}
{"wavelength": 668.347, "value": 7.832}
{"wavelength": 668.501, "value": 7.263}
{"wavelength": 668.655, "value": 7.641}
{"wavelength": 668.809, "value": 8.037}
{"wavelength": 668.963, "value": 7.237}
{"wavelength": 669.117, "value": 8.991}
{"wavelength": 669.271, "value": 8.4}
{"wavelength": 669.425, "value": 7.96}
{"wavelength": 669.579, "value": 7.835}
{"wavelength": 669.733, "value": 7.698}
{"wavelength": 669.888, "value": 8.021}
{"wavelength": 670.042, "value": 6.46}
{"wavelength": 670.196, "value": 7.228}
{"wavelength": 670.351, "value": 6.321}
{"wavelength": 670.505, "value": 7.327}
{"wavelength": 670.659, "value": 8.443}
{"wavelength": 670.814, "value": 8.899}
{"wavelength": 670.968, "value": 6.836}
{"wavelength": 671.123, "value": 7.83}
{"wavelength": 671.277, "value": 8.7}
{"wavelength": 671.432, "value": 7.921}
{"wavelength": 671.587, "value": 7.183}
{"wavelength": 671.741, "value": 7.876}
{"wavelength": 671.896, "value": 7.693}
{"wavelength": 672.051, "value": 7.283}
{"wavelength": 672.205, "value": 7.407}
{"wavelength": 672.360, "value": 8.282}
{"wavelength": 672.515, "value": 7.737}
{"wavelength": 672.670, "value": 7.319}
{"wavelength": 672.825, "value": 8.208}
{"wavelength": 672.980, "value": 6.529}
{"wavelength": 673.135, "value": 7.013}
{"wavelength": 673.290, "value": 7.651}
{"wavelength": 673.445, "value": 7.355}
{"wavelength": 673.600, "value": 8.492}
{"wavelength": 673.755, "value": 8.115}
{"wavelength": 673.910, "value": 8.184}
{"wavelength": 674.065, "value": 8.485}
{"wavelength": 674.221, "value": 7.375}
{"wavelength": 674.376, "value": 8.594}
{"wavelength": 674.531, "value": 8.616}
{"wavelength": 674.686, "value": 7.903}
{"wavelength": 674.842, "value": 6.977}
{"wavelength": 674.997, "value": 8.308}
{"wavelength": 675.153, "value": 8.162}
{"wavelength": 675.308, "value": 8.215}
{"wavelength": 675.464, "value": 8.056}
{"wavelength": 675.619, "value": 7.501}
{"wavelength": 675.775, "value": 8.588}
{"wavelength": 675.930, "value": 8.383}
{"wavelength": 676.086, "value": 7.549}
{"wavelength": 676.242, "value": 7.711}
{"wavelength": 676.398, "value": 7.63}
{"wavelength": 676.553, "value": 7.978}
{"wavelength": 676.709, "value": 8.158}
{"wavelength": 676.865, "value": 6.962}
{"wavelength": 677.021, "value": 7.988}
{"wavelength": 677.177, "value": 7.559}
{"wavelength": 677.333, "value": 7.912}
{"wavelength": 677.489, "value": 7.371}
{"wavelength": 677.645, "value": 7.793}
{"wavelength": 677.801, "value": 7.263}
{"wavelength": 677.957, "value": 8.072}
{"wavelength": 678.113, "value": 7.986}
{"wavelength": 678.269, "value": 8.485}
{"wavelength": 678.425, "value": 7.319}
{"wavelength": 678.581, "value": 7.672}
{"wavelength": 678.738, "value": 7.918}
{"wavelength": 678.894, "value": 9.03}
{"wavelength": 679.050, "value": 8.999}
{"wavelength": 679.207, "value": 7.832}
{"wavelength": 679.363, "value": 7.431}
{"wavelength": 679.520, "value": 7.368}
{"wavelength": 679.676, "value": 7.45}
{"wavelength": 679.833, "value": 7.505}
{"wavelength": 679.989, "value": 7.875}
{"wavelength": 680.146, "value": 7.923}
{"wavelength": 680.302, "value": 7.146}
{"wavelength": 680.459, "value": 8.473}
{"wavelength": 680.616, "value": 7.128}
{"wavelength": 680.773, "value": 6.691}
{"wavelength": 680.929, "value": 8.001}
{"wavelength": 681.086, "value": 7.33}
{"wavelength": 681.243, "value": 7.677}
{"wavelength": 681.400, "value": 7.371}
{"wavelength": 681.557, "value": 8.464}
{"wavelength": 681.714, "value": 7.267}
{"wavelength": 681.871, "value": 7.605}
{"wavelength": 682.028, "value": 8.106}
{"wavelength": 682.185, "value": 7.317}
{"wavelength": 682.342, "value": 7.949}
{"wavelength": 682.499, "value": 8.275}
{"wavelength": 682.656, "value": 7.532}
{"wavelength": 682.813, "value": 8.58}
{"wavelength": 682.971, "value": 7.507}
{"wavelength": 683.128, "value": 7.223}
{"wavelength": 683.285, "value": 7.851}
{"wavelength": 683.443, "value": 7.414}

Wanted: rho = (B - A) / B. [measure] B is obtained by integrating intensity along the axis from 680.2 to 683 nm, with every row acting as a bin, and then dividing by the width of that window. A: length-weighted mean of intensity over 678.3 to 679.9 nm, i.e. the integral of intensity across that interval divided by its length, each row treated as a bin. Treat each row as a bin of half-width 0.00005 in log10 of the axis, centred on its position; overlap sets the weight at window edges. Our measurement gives -0.023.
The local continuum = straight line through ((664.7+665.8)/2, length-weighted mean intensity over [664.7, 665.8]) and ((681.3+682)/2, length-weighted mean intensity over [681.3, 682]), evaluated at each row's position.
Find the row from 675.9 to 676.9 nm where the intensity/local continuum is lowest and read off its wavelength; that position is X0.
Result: 676.865 nm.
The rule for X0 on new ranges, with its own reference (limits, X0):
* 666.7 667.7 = 667.117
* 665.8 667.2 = 666.196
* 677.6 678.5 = 677.801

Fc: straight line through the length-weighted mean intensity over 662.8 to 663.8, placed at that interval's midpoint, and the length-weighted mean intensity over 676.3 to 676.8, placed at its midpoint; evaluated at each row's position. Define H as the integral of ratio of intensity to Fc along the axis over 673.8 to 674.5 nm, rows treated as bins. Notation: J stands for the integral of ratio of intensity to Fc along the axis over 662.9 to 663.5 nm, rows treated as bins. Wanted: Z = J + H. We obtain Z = 1.30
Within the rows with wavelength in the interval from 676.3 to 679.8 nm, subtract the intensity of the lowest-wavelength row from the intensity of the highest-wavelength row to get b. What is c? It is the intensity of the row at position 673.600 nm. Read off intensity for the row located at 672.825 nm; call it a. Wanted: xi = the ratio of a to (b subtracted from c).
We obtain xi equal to 0.9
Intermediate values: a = 8.208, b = -0.2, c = 8.492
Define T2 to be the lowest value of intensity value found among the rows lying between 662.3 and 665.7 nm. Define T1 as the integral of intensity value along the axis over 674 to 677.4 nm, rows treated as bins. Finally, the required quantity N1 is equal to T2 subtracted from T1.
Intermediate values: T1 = 27.0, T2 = 6.457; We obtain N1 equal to 20.5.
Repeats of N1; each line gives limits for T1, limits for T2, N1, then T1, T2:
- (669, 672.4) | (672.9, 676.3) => 19.8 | 26.3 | 6.529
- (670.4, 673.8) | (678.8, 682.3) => 19.5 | 26.2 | 6.691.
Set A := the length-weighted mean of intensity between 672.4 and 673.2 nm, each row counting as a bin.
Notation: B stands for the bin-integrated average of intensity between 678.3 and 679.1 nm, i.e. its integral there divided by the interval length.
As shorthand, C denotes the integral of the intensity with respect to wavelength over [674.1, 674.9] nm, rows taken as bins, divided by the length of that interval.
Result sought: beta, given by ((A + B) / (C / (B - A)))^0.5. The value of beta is 1.23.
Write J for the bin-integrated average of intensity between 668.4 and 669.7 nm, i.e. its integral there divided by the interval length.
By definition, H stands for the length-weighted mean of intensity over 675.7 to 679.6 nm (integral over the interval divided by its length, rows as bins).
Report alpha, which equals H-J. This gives -0.04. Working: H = 7.88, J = 7.91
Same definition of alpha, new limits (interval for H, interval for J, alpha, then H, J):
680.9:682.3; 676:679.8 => -0.13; 7.68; 7.81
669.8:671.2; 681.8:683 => -0.39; 7.48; 7.87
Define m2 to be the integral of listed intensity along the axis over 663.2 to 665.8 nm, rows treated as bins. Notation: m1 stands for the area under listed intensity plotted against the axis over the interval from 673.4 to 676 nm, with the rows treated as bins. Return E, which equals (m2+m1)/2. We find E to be 21.1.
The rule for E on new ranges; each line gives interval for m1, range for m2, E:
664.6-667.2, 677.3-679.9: 20.2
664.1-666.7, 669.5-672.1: 20.0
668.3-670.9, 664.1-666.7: 20.2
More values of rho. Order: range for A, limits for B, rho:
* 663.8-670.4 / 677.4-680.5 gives -0.001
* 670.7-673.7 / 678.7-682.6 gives 0.007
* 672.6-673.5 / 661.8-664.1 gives 0.114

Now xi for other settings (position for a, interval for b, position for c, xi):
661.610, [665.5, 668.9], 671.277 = 1.1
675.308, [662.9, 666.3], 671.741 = 0.9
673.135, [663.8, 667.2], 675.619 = 0.8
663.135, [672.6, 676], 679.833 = 1.3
